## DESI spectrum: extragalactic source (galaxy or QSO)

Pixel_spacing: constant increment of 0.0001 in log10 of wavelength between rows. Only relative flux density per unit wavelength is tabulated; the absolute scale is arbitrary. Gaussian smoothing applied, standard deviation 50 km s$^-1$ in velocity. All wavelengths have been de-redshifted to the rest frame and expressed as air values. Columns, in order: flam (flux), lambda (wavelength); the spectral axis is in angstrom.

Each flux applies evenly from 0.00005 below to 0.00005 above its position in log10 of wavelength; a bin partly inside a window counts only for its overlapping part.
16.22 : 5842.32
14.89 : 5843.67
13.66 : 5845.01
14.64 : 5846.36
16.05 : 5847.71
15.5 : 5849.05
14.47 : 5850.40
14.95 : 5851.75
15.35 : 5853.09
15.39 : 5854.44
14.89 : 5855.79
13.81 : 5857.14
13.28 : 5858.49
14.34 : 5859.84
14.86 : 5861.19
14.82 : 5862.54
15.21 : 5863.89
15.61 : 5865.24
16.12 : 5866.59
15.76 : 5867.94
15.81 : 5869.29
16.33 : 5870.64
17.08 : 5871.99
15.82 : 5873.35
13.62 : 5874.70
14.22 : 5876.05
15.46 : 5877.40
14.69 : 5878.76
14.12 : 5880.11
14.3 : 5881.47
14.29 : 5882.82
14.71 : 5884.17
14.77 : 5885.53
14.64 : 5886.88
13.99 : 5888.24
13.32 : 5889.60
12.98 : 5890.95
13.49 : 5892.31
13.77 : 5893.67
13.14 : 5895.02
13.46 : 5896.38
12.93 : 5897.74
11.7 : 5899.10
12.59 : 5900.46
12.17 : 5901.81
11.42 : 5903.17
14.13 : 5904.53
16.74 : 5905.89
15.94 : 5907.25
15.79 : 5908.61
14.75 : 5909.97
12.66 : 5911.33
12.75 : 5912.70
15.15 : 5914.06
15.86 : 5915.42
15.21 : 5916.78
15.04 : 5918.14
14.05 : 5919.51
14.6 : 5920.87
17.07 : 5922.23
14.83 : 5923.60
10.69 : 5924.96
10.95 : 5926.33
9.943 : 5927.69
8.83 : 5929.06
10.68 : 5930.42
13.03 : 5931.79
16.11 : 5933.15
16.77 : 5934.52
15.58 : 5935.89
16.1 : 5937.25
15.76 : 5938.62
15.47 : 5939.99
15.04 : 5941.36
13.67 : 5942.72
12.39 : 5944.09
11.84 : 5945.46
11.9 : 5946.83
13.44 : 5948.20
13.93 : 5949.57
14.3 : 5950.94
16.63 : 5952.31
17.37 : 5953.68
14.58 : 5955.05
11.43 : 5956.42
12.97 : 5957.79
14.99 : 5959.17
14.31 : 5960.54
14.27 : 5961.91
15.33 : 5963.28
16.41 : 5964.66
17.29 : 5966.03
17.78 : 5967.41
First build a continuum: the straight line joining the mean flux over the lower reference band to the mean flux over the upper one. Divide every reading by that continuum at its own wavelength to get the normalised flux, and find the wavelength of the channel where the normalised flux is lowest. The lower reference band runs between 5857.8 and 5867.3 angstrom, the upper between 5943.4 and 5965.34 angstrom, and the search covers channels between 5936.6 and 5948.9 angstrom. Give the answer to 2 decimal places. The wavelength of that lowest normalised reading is 5945.46 angstrom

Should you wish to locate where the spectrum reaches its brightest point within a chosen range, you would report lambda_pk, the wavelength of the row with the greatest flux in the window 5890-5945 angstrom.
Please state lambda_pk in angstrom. 5922.23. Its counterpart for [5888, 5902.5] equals 5888.24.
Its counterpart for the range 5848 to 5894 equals 5871.99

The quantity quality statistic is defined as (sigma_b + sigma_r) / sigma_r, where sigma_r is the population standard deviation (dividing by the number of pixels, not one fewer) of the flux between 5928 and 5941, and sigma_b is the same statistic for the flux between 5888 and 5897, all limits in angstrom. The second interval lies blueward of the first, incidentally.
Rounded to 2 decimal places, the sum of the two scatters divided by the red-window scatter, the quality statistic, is 1.12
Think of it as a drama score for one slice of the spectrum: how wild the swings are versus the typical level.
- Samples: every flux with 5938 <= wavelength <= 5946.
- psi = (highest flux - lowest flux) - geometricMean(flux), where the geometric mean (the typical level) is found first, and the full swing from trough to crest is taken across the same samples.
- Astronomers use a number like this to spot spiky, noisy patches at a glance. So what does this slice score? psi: -10.0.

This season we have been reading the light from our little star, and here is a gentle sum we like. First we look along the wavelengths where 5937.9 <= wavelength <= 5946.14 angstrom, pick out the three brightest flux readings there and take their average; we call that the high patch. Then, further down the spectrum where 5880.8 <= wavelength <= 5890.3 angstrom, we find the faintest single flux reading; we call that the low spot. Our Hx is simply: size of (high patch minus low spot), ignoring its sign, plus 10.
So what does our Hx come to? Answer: 12.1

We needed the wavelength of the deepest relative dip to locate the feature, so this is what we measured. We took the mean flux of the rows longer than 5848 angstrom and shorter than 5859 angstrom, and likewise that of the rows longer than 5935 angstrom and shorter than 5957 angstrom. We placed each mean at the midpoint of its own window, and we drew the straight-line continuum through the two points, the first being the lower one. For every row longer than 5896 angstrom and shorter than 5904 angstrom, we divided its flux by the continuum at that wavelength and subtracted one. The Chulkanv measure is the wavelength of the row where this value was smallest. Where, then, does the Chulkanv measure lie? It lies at 5903.17 angstrom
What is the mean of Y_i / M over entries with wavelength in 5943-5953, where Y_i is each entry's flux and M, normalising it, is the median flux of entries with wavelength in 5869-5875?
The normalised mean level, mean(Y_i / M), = 0.85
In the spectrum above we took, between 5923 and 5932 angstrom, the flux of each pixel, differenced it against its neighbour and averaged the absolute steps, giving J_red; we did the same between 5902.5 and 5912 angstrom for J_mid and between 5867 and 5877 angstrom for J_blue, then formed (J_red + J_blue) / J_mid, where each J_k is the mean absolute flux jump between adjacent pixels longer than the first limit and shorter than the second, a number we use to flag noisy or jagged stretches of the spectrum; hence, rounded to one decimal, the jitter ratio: 1.7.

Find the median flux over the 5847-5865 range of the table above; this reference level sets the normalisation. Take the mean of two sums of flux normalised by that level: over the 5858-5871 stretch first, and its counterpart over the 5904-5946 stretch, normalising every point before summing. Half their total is 20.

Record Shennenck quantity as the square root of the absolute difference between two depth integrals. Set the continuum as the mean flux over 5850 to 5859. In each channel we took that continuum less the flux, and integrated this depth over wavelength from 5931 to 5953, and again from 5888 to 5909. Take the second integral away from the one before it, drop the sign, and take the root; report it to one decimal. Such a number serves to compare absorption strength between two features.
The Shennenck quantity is 4.4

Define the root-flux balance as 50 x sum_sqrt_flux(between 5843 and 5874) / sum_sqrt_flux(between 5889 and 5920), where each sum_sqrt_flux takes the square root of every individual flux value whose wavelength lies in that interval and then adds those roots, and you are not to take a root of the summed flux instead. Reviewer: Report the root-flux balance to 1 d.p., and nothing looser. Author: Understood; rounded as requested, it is 52.3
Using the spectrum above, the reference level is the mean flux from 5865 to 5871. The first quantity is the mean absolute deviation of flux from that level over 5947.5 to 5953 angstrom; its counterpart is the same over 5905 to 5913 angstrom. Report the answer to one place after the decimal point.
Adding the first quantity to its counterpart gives 3.1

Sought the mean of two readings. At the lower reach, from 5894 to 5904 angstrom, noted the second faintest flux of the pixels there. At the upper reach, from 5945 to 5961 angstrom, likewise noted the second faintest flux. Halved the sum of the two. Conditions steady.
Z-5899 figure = 11.8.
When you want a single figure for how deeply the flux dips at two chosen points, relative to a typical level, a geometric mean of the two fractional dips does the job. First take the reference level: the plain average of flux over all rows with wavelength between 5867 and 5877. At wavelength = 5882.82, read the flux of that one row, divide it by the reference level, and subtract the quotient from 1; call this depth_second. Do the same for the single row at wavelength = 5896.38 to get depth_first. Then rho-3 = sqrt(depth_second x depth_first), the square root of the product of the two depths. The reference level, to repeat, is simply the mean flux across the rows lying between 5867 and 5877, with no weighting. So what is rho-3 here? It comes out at 0.10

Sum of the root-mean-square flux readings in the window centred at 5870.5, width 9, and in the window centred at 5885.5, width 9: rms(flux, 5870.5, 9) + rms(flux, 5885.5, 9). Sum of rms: 30.1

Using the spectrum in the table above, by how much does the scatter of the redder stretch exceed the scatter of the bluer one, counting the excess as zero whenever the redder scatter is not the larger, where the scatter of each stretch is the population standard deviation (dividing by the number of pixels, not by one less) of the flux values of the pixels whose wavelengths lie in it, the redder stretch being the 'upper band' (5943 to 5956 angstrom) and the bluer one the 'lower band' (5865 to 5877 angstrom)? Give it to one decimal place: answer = 0.8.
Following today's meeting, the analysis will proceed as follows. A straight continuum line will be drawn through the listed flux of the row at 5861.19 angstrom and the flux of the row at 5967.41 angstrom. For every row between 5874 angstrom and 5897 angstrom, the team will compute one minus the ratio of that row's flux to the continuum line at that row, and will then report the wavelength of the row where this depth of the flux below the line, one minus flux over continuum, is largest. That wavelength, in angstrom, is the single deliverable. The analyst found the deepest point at 5890.95 angstrom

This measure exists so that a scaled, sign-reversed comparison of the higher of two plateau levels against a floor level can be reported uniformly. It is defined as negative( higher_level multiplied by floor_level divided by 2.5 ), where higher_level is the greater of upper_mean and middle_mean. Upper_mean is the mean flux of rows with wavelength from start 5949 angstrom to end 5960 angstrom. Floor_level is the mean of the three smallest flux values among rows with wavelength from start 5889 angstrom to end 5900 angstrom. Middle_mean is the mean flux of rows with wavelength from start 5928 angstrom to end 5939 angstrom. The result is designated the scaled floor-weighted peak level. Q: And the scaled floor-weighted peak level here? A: -73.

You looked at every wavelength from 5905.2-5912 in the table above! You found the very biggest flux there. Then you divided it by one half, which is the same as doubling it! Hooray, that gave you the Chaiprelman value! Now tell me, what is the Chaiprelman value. 33.5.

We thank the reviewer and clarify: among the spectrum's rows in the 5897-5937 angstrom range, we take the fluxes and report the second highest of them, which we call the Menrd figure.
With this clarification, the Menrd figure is 16.77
